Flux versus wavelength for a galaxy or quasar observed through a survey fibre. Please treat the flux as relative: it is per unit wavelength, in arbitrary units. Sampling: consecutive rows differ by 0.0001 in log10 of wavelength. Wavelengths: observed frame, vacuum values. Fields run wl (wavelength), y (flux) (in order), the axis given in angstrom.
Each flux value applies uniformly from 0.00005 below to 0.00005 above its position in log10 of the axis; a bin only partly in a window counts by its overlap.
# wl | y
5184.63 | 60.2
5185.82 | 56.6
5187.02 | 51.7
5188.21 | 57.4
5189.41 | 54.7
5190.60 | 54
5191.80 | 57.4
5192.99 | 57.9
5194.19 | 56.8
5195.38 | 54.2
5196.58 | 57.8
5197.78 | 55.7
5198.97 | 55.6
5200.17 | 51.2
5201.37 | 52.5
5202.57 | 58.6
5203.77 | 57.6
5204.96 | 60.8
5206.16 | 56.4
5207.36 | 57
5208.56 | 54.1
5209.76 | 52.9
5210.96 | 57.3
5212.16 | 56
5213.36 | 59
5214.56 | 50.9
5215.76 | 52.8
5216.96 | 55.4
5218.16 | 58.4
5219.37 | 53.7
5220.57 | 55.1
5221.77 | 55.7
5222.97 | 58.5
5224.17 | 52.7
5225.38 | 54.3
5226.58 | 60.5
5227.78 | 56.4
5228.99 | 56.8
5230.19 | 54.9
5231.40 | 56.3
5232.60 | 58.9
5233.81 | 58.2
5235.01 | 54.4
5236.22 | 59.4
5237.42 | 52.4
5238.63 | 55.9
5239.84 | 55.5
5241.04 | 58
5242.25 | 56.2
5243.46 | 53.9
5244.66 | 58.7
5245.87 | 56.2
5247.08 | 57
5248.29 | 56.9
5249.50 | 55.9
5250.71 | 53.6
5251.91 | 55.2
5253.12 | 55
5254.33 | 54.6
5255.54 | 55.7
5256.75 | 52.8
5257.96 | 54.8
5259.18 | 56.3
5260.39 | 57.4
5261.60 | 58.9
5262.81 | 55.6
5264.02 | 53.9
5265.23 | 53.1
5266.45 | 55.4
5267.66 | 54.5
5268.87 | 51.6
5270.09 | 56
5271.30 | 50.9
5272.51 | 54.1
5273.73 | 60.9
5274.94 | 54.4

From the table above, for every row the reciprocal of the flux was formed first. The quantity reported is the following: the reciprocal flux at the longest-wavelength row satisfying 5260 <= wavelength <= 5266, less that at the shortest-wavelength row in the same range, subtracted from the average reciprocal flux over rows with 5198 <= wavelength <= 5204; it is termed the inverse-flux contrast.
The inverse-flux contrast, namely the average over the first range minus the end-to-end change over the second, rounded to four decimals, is 0.0168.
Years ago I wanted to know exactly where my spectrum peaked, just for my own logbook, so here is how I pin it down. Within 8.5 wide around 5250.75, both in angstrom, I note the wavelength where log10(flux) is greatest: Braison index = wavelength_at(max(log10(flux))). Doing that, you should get 5247.08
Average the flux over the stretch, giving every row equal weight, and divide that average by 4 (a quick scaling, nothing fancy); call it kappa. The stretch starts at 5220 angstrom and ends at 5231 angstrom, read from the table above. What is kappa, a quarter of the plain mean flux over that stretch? 14.0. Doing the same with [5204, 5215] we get 14.0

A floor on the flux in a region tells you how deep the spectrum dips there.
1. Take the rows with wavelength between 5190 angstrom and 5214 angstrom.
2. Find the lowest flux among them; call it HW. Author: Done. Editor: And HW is 51.2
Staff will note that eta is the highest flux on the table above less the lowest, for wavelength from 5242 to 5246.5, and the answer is 5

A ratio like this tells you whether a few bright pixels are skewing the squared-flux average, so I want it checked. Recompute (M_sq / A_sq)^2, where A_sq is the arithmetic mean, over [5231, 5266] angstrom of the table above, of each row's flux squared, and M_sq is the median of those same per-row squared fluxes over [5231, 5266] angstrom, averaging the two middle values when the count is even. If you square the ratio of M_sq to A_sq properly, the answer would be 1.00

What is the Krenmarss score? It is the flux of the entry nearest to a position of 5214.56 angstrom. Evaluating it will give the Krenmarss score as 50.9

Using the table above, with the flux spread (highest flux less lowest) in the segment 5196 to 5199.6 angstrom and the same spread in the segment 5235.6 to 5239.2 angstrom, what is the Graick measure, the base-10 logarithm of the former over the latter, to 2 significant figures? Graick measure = -0.50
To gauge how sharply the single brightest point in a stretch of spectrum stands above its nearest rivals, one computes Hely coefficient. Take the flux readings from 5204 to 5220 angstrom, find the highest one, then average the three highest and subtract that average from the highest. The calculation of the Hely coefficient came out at 1.4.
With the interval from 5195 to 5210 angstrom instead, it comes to 1.7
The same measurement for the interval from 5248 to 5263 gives 1.2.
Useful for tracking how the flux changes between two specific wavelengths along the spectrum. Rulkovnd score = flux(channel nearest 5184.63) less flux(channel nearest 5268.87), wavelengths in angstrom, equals 8.6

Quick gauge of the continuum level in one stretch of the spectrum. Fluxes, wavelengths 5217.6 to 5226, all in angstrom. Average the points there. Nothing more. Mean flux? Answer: 55.5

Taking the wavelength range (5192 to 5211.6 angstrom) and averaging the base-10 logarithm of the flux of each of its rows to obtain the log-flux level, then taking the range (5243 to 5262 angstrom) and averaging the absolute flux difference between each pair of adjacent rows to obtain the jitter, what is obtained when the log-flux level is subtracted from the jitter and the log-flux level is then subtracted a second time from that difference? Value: -1.9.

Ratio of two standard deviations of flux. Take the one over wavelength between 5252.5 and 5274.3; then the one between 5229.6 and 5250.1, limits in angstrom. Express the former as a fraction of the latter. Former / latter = 1.3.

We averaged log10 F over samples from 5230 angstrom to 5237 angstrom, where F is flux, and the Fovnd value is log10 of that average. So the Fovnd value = 0.2445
